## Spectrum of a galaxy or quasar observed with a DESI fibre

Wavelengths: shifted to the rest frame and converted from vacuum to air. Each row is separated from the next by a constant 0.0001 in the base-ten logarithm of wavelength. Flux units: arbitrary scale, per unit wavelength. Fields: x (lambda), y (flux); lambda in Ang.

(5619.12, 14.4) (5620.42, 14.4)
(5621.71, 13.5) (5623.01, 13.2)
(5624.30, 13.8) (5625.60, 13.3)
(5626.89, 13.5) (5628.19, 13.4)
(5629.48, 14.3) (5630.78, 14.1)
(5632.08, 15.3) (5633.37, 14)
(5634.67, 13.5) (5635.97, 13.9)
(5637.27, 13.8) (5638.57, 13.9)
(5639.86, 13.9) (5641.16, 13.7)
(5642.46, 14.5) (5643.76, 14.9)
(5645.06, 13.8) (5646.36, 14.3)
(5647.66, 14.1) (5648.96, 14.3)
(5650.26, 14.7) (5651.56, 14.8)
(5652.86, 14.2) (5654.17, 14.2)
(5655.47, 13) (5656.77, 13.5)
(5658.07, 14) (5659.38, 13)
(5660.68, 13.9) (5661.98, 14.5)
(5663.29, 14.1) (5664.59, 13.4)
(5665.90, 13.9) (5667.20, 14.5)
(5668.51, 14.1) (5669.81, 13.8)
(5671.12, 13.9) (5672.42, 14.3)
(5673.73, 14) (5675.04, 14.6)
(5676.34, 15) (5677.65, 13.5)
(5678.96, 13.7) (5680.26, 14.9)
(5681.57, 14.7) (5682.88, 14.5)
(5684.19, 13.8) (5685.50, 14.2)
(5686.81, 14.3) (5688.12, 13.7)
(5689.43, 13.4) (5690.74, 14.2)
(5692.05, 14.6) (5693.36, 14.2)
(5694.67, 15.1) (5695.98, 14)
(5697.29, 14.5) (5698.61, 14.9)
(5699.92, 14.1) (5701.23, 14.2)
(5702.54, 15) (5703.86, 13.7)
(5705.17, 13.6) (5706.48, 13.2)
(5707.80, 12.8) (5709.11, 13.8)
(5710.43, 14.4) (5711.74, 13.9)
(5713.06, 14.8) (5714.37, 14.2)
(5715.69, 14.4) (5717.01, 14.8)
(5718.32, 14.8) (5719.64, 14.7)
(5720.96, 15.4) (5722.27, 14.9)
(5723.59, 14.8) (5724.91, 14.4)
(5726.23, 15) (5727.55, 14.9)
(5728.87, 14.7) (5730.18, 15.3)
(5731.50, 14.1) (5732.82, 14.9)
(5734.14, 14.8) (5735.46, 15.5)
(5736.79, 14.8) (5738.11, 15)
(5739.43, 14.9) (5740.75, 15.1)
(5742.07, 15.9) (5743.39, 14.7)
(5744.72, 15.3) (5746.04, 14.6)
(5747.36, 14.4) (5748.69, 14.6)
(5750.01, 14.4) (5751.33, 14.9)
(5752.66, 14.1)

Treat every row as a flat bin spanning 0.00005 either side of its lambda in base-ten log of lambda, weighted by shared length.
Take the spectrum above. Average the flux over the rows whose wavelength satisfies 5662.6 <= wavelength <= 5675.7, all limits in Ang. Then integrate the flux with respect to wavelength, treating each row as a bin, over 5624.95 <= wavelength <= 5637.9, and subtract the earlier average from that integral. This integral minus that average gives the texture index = 166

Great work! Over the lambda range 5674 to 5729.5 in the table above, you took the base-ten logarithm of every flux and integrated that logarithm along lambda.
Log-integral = 64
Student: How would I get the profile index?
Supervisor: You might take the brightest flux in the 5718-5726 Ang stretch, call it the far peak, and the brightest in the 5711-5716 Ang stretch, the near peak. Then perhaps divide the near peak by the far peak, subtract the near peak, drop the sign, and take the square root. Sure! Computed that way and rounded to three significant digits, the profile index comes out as 3.72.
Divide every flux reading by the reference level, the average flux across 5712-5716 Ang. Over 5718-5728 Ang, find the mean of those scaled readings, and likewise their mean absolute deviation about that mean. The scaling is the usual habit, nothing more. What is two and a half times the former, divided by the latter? 198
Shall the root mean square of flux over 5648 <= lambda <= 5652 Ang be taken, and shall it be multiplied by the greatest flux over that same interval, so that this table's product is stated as 216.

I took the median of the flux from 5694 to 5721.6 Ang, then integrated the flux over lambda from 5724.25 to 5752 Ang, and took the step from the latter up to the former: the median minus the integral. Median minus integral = -398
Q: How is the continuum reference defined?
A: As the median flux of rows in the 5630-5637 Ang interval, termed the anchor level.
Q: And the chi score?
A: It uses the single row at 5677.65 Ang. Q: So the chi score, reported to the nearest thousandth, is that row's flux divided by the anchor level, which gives 0.964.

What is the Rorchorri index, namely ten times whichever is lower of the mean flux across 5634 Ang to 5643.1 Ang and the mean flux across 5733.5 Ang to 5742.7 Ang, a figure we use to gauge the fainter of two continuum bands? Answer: 139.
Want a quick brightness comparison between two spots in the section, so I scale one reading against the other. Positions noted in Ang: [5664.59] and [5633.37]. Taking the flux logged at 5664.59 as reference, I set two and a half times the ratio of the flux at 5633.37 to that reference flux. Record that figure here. 2.61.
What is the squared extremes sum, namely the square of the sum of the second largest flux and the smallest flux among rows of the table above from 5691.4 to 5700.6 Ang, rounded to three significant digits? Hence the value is 835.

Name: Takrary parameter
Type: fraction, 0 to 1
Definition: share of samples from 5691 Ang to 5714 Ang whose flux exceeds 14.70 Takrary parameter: 0.24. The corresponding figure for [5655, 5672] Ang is 0.00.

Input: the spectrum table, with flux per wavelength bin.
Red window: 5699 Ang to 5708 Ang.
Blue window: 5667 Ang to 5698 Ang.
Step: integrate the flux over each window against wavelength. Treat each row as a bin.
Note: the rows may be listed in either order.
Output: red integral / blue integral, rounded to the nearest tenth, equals 0.3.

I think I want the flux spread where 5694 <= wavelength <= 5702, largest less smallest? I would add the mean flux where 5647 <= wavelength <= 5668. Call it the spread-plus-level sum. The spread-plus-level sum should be 15.1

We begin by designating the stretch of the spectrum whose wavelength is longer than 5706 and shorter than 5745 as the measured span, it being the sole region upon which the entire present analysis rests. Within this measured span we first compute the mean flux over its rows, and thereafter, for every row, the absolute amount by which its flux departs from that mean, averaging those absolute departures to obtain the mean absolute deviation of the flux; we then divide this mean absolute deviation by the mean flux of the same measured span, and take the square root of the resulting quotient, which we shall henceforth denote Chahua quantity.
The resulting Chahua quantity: 0.177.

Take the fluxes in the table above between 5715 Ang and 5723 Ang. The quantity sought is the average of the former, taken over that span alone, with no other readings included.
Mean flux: 14.83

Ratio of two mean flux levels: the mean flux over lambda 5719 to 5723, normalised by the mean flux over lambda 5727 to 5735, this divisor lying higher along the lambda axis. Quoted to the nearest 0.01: 1.01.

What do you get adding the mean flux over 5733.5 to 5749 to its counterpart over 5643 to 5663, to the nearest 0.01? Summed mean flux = 29.05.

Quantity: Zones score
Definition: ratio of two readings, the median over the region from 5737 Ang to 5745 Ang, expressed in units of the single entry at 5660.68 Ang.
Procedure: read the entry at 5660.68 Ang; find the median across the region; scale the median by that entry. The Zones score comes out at 1.08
